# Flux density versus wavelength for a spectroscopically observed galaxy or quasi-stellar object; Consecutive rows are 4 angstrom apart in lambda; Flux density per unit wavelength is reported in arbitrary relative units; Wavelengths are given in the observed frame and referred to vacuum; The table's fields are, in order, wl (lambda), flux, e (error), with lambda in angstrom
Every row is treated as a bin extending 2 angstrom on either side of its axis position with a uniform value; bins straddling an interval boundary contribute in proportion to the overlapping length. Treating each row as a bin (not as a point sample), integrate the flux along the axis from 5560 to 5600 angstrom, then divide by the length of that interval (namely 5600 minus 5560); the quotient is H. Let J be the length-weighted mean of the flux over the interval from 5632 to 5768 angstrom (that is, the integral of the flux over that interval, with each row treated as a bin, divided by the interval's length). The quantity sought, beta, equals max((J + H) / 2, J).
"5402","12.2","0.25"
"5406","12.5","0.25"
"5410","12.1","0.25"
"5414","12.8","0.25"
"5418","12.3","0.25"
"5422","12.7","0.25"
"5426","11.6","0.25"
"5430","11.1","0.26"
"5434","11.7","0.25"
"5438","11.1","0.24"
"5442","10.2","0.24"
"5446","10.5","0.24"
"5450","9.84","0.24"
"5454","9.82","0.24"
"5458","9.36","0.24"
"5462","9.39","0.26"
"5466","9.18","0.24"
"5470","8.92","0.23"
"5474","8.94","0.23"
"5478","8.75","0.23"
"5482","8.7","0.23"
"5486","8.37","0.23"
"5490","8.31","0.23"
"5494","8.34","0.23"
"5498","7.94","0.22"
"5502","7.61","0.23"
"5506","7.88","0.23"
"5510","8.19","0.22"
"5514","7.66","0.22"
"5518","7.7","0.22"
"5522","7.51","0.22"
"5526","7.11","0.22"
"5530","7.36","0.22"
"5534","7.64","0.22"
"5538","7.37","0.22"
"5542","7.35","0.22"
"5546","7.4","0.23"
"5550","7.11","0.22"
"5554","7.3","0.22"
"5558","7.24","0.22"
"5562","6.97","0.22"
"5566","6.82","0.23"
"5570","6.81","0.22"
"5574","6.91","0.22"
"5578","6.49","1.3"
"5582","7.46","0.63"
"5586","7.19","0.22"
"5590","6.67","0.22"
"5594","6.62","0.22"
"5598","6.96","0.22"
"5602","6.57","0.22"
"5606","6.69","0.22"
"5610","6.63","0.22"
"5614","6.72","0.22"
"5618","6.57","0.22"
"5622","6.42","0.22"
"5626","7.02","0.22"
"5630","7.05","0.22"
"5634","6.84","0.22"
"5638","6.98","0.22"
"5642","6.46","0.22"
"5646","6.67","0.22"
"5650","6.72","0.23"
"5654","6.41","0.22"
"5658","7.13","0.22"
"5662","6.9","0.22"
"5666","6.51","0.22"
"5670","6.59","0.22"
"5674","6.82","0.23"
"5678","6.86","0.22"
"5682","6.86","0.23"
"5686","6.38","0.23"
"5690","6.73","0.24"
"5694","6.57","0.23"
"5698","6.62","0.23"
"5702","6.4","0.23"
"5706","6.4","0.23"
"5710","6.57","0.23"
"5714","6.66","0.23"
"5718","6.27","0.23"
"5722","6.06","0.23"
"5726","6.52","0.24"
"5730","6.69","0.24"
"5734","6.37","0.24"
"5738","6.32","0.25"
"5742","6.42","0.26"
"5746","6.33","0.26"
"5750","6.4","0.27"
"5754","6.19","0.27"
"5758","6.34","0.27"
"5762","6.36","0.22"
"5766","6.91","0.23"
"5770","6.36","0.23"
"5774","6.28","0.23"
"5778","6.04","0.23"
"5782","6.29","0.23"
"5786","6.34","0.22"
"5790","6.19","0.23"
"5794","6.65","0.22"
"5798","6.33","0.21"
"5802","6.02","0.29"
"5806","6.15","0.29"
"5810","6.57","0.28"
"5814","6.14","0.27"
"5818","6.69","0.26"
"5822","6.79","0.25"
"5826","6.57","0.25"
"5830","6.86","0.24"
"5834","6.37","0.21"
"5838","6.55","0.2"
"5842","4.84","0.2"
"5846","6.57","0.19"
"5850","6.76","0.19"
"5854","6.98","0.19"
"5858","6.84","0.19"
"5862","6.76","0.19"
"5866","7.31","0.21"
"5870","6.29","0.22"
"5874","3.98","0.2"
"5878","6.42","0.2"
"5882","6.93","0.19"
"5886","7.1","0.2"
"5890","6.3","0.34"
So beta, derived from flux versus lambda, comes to 6.73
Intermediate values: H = 6.9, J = 6.6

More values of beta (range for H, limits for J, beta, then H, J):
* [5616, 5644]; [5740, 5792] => 6.55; 6.8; 6.3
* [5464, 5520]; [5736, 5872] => 7.38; 8.3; 6.4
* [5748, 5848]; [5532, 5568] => 7.24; 6.4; 7.2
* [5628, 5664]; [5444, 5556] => 8.27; 6.8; 8.3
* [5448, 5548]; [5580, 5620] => 7.54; 8.3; 6.8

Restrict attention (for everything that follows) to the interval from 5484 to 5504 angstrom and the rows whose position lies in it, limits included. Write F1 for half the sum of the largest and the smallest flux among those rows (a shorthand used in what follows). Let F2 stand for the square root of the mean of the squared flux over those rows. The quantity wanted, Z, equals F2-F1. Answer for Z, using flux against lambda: 0.13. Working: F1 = 8.0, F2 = 8.1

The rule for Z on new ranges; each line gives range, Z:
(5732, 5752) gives 0.00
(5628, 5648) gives 0.05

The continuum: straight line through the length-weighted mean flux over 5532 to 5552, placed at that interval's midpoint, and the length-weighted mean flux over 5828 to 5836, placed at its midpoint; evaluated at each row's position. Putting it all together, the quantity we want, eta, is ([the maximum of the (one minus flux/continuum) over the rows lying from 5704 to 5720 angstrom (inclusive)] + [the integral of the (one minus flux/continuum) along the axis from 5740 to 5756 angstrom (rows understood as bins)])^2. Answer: 1.6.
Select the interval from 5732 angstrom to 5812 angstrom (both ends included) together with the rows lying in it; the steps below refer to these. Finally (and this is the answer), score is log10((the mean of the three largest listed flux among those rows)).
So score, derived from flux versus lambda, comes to 0.827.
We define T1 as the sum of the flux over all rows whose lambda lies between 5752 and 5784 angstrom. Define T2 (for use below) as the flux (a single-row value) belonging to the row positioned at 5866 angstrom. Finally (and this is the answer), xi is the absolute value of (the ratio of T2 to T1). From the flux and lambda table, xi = 0.144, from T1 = 51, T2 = 7.31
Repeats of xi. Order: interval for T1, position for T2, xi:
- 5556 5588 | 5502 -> 0.136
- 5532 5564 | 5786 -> 0.109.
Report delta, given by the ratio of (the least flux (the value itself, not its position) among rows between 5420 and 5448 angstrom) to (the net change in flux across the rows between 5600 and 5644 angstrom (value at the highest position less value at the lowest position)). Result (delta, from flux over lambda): -93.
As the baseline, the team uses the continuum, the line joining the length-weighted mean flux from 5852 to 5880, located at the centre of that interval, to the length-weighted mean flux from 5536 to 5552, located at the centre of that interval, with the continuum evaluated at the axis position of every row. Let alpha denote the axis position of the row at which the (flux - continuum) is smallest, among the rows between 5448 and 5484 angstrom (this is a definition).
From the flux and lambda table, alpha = 5482 angstrom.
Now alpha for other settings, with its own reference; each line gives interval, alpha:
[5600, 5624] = 5622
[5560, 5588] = 5578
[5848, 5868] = 5850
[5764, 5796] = 5778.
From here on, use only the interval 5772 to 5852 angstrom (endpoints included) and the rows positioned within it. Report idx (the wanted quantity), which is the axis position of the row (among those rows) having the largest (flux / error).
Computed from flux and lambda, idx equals 5850 angstrom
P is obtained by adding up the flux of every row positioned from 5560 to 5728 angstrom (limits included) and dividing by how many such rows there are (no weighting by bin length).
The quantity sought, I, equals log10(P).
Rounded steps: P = 6.7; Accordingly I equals 0.826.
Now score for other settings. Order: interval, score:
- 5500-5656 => 0.899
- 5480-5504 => 0.928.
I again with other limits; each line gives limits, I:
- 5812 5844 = 0.803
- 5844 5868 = 0.837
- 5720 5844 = 0.803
